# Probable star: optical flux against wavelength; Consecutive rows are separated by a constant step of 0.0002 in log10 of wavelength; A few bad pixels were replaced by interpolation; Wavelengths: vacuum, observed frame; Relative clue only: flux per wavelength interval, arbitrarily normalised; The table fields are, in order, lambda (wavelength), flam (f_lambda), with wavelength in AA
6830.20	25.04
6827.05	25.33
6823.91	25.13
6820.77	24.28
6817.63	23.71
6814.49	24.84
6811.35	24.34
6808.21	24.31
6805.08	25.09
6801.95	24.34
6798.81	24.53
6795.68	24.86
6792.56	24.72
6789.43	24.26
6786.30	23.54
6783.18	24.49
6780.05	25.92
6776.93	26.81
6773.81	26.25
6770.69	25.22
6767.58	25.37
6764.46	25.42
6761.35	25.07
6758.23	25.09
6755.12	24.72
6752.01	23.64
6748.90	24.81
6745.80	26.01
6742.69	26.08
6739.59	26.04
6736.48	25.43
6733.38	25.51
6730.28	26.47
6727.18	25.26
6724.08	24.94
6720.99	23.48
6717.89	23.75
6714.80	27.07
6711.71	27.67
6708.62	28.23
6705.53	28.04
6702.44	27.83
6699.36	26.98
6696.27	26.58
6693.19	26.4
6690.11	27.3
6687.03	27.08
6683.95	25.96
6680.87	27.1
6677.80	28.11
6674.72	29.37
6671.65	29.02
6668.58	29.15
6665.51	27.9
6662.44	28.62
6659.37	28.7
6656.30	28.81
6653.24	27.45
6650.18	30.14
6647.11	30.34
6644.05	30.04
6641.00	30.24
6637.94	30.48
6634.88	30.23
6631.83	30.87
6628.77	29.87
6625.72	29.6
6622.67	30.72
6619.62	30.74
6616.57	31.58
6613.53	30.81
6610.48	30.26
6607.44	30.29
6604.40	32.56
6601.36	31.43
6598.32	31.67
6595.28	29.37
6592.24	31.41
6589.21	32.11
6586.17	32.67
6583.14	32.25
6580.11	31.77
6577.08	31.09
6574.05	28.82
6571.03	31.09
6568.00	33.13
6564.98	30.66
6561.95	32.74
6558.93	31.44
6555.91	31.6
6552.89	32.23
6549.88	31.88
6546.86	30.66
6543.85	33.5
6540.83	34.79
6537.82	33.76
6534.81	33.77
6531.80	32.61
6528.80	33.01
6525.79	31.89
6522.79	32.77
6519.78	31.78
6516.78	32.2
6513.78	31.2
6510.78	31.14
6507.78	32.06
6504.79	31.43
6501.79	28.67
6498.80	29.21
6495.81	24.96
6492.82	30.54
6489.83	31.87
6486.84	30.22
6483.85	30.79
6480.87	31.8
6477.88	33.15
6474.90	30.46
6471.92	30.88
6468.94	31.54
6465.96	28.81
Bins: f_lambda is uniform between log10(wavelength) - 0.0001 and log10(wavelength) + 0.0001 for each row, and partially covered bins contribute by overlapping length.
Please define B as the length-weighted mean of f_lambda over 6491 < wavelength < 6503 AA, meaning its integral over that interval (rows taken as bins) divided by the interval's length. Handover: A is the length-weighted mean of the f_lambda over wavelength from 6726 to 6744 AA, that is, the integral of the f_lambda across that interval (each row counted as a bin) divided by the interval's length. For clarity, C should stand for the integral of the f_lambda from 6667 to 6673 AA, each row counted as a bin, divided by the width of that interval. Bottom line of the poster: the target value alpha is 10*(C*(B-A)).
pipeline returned 769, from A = 25.8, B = 28.4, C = 29.1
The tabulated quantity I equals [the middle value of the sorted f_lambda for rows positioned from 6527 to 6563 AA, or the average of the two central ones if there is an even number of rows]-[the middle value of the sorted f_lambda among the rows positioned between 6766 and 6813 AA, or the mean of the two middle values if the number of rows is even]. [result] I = 8.0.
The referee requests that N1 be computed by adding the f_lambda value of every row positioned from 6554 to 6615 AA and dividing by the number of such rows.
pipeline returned 31.4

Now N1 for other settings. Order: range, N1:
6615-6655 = 30.2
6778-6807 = 24.6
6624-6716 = 28.5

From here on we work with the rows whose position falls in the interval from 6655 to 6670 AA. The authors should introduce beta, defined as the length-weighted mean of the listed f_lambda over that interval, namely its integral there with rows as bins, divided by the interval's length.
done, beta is 28.6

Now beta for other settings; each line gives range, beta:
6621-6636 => 30.3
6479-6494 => 31.1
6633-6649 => 30.3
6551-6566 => 31.8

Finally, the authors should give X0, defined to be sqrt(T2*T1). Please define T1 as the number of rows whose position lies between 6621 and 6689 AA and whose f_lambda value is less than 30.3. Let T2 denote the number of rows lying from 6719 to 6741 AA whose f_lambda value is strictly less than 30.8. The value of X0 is 11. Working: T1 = 18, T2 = 7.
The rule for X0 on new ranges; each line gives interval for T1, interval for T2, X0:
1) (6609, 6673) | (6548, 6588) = 5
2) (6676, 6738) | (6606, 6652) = 15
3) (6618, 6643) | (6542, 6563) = 2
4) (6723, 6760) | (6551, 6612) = 8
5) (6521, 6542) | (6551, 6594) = 0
